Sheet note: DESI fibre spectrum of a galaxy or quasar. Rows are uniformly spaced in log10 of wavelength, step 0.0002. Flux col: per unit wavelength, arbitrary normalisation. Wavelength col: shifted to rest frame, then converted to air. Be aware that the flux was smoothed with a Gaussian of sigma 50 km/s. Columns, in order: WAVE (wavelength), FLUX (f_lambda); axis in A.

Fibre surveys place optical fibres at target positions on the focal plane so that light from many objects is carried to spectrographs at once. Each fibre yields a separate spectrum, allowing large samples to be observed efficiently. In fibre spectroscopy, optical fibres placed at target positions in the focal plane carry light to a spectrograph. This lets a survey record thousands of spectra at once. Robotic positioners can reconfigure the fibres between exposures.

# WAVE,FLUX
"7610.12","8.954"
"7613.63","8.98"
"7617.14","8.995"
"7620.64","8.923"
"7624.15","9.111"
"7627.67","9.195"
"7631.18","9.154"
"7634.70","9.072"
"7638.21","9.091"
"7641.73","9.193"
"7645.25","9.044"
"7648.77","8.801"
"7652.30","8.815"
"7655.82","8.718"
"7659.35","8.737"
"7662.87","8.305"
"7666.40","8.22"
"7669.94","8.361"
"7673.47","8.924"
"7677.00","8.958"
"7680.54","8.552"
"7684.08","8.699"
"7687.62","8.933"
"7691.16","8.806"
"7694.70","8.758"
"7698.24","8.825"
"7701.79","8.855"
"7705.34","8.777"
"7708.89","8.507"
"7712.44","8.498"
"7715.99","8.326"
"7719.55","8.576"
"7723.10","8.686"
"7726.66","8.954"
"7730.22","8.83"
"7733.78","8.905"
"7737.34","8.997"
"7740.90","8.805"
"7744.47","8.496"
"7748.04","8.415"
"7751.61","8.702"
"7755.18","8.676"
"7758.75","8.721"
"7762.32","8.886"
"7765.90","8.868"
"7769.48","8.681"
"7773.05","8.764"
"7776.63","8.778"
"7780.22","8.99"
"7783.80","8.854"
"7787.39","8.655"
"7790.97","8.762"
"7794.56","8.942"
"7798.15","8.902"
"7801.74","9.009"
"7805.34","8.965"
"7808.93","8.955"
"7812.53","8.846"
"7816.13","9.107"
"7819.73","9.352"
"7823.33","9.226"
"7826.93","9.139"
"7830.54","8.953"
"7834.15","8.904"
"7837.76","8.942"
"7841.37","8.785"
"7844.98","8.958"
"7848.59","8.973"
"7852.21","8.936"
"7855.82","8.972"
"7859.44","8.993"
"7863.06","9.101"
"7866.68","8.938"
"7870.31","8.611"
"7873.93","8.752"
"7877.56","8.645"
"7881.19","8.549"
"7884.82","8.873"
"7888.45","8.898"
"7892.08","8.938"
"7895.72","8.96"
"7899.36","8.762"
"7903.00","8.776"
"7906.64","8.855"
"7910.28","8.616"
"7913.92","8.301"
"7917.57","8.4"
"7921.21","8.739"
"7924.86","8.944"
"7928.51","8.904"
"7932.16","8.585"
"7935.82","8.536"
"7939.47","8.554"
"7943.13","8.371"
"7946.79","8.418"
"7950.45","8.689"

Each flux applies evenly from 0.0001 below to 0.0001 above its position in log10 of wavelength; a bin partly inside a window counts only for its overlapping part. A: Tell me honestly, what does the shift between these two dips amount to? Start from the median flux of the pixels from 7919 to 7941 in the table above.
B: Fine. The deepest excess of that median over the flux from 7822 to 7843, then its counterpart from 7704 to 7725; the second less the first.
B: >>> 0.46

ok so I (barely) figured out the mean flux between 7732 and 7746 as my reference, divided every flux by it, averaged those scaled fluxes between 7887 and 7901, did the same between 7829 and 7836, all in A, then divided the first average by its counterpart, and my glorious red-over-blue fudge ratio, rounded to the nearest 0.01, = 1.00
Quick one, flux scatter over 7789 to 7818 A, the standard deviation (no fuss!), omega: 0.10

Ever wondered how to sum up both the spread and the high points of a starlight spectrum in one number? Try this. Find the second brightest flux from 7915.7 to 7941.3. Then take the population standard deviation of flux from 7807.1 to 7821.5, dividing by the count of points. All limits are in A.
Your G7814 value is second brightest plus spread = 9.09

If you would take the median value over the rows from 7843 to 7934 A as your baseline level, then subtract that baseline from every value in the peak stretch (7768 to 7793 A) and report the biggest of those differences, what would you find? 0.12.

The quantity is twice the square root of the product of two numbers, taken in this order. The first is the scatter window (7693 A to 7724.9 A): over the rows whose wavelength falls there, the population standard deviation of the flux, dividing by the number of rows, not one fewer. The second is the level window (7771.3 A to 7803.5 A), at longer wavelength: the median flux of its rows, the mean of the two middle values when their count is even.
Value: 2.44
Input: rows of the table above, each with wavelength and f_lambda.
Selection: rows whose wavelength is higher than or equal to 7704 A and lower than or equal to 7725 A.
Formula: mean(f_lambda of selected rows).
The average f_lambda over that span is 8.56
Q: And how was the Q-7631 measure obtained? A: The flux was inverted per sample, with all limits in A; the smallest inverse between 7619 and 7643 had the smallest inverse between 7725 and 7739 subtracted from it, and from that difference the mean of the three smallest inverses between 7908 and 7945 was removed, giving -0.115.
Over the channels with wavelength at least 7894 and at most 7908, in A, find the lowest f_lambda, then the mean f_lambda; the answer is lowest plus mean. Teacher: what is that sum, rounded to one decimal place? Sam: 17.6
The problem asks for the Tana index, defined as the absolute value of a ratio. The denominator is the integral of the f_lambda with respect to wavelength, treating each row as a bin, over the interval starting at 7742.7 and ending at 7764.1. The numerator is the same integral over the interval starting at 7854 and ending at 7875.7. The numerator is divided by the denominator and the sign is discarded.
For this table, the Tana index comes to 1.04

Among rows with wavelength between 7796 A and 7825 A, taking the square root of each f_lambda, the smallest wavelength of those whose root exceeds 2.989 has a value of 7801.74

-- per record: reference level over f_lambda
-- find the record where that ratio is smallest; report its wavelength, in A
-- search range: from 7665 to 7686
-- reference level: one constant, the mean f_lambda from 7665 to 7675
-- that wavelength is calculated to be 7677.00 A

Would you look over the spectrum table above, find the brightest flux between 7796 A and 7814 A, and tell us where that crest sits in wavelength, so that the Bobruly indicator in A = 7801.74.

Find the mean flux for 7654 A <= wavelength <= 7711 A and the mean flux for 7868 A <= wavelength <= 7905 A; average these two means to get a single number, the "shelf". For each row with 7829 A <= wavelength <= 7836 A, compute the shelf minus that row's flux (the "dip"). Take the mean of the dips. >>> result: -0.20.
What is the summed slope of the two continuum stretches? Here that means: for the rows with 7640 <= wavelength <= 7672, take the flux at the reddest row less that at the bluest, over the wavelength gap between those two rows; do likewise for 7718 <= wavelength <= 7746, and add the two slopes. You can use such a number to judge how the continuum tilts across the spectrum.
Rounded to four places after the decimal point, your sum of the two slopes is -0.0327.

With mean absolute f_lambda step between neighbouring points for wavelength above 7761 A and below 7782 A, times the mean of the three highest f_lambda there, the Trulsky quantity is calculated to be 0.92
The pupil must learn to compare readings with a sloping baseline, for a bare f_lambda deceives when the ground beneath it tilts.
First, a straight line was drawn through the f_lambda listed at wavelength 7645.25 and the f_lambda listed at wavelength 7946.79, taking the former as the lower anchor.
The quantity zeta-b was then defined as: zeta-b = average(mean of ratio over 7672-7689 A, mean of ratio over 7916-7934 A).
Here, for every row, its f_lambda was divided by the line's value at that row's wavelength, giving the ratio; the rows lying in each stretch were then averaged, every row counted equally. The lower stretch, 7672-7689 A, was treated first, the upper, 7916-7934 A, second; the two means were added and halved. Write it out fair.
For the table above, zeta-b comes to 1.006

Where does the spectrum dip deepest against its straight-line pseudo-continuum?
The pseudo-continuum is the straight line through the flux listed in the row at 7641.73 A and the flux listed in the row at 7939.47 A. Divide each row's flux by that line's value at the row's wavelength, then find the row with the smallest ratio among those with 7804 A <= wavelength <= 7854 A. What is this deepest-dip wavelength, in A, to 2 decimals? 7812.53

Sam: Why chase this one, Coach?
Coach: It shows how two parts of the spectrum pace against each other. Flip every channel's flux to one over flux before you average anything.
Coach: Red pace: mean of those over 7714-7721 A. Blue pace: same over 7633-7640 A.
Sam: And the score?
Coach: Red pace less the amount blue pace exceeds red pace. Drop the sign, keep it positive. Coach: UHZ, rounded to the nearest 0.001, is 0.127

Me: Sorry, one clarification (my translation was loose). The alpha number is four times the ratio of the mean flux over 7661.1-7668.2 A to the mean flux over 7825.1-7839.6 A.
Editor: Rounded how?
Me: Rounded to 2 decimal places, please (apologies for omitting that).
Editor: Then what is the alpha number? 3.68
